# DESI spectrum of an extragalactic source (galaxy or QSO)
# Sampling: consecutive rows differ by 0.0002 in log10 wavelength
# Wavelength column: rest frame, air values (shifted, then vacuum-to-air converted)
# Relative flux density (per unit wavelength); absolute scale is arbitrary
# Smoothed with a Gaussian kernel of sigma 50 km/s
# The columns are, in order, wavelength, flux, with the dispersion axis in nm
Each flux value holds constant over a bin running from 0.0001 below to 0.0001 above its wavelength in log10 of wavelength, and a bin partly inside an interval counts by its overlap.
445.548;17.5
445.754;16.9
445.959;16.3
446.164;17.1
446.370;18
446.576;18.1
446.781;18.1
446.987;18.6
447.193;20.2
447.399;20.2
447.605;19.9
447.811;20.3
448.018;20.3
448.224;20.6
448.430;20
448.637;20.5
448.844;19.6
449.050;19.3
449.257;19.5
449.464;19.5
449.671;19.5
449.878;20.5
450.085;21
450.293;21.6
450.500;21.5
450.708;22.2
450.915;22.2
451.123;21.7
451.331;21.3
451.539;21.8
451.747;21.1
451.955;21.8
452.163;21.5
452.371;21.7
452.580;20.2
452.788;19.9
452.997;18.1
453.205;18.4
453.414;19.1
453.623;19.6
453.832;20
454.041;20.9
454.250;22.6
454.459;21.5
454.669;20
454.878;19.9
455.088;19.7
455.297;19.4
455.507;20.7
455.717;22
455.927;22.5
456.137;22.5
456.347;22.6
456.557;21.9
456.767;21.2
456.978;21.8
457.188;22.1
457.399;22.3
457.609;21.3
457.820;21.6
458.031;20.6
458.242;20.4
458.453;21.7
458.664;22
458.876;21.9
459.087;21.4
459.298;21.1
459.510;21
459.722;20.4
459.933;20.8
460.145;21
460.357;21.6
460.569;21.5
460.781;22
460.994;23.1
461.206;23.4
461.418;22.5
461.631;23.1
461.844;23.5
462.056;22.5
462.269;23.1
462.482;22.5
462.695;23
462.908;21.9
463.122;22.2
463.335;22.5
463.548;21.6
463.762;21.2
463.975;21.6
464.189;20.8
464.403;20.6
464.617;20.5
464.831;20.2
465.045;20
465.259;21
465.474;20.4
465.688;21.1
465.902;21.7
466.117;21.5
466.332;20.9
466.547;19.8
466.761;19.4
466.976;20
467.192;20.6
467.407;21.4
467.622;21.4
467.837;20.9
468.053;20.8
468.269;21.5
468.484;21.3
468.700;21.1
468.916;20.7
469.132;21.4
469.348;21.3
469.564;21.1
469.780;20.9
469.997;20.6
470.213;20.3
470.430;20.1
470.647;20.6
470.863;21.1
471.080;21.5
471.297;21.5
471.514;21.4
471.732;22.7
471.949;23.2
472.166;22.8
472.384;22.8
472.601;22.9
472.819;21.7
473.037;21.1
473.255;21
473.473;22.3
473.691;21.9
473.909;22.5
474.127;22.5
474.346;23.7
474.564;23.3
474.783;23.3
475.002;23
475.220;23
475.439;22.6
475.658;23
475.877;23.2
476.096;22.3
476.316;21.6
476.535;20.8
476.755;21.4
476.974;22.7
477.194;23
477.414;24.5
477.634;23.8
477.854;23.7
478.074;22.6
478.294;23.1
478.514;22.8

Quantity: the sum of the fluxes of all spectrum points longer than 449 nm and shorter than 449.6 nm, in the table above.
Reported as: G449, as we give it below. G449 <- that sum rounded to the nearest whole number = 58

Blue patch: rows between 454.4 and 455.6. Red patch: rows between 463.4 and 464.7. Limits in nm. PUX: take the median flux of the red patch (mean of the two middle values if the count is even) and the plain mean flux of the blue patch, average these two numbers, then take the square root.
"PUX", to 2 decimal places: 4.54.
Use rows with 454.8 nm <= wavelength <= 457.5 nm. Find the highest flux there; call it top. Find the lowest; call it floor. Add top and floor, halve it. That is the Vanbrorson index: 21.0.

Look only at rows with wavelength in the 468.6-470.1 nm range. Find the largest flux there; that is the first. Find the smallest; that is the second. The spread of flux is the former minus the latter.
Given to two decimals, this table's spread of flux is 0.80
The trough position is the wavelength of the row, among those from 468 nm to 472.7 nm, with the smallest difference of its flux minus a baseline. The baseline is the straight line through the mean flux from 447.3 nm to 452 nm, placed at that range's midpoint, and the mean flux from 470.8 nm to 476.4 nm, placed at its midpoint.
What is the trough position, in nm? 470.430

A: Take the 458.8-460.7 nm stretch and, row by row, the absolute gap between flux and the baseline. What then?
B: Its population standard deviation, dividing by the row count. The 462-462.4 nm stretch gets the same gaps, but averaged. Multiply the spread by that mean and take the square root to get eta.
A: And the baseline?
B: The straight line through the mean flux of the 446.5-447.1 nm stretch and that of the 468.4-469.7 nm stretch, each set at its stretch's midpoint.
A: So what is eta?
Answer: 1.1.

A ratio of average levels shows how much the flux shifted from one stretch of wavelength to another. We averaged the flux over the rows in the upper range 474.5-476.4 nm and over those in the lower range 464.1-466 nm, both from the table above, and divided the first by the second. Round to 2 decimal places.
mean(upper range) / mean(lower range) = 1.10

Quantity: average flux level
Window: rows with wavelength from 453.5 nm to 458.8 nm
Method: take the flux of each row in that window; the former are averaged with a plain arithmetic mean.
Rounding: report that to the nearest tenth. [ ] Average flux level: 21.2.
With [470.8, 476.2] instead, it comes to 22.4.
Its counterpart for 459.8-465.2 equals 21.9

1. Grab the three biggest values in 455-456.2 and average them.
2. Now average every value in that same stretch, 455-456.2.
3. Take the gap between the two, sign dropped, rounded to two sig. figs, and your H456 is 1.2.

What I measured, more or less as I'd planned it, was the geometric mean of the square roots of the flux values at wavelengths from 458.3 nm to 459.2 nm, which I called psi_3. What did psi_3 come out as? 4.66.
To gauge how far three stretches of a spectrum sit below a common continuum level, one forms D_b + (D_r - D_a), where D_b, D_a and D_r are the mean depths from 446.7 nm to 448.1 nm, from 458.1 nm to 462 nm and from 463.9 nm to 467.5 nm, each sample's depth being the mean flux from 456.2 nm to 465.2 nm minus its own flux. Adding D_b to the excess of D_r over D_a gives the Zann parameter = 3.2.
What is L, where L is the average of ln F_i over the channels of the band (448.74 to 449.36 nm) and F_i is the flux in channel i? 2.97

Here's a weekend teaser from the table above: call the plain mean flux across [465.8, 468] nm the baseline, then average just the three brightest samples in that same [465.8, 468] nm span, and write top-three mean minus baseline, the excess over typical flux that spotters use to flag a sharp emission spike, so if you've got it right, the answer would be 0.8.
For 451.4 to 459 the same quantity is 1.6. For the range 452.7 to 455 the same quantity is 1.7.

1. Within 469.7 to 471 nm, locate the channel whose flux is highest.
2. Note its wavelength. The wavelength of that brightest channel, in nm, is 470.863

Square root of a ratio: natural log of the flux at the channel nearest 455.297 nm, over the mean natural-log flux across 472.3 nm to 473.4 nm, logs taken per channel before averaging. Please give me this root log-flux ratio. 0.98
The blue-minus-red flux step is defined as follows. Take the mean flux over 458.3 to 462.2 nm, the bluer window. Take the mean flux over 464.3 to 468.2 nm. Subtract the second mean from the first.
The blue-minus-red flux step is 1.2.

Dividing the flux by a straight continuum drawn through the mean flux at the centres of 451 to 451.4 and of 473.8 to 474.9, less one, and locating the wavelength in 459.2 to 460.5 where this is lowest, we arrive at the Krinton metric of 459.722 nm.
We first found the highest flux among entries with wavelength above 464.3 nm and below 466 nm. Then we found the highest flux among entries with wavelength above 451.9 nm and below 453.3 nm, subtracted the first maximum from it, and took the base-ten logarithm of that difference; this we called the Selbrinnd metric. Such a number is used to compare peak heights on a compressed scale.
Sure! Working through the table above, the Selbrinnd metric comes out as -1.0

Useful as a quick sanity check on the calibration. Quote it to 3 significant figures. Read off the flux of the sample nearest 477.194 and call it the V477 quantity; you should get 23.0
